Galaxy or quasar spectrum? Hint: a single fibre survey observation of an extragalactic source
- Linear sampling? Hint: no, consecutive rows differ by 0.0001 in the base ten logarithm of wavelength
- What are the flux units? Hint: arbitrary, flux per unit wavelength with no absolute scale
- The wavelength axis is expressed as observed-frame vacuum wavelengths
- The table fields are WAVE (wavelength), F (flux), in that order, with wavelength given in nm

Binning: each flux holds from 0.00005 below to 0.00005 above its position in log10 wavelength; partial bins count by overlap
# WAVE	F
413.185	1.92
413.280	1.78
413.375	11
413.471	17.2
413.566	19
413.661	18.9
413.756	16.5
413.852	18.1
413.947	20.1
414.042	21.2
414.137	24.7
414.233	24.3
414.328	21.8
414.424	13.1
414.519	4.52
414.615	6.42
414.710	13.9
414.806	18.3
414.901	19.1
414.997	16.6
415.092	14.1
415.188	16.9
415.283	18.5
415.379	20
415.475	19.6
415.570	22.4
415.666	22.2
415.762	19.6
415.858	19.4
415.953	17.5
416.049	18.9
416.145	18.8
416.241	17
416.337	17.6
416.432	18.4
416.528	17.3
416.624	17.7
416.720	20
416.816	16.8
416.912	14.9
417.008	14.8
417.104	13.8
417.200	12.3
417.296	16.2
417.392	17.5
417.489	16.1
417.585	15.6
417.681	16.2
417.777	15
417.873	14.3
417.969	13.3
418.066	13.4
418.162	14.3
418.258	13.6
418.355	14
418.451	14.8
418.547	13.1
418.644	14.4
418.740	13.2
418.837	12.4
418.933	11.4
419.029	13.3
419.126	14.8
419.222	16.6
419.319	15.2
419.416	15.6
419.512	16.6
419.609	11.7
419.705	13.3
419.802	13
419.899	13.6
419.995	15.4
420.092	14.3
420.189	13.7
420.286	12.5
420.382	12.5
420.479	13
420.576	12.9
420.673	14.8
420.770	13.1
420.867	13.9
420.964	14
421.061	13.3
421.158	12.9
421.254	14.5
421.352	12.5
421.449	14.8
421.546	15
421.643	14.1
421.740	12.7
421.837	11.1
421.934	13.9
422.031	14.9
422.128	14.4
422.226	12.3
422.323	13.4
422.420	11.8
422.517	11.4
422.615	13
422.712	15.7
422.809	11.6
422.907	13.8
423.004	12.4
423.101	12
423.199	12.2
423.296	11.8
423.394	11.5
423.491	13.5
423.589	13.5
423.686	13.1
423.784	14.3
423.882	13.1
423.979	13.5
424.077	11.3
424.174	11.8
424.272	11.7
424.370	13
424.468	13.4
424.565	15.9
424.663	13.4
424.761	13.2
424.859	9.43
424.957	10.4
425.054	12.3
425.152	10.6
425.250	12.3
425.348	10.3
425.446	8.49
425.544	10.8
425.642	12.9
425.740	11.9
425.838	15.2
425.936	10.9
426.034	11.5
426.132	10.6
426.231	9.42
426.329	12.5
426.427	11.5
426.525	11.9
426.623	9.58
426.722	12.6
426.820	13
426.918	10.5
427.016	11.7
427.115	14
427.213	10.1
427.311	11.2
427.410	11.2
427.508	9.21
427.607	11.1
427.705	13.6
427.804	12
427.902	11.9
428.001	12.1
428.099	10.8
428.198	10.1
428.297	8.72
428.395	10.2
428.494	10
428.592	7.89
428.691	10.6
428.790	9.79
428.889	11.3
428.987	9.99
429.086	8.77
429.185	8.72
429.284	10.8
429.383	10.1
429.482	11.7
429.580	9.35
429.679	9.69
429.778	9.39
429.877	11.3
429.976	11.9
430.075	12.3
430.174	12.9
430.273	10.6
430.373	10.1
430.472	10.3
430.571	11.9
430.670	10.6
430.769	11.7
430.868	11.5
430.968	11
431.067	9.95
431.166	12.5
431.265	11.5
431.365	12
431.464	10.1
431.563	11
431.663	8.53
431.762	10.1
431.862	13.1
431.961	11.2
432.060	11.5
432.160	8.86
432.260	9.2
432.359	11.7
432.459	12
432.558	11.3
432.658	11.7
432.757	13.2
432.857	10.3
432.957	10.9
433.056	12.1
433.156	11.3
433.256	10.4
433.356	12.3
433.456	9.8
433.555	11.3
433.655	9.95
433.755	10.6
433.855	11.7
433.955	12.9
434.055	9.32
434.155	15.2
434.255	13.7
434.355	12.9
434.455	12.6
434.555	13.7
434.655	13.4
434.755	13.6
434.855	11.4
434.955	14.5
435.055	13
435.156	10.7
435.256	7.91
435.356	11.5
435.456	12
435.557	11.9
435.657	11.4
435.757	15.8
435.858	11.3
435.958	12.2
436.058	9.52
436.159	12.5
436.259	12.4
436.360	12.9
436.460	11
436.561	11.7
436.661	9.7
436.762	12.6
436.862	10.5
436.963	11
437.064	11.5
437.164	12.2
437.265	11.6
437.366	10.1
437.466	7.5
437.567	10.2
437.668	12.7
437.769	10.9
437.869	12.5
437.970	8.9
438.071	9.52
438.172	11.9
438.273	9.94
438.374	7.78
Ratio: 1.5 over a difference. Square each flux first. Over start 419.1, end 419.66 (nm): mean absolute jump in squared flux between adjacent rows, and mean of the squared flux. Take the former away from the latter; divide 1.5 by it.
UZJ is 0.009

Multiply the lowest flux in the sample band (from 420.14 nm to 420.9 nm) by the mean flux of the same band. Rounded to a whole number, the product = 166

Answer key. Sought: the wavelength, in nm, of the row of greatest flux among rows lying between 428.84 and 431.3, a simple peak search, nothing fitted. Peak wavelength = 430.174 nm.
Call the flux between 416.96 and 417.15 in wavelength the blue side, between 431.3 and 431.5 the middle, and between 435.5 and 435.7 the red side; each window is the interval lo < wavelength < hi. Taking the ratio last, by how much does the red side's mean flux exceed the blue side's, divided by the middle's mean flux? -0.24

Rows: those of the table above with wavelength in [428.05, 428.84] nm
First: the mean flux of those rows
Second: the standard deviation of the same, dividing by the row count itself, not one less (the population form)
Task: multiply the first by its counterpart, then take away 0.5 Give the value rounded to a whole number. 8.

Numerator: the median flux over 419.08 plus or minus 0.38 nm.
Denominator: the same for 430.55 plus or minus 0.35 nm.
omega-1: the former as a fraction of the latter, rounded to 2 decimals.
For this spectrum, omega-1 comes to 1.33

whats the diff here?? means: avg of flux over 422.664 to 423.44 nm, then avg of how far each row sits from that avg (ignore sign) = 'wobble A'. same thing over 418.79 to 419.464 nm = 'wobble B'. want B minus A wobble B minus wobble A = 0.5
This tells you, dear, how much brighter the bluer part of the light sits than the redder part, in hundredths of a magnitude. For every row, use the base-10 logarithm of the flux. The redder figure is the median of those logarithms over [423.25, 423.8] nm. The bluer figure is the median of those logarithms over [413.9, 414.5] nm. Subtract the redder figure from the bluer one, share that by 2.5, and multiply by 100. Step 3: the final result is 8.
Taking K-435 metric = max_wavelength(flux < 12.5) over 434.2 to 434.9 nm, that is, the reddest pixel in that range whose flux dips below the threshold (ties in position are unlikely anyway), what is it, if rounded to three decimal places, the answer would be 434.855 nm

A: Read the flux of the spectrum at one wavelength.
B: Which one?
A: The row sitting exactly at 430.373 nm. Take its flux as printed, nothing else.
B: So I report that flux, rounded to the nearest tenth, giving 10.1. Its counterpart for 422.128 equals 14.4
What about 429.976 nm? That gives 11.9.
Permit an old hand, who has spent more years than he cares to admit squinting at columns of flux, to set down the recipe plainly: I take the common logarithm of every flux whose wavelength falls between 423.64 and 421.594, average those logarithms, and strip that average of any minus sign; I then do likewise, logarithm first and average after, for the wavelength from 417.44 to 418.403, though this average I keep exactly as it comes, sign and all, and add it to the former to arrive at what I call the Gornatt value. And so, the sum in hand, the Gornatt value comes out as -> 2.27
